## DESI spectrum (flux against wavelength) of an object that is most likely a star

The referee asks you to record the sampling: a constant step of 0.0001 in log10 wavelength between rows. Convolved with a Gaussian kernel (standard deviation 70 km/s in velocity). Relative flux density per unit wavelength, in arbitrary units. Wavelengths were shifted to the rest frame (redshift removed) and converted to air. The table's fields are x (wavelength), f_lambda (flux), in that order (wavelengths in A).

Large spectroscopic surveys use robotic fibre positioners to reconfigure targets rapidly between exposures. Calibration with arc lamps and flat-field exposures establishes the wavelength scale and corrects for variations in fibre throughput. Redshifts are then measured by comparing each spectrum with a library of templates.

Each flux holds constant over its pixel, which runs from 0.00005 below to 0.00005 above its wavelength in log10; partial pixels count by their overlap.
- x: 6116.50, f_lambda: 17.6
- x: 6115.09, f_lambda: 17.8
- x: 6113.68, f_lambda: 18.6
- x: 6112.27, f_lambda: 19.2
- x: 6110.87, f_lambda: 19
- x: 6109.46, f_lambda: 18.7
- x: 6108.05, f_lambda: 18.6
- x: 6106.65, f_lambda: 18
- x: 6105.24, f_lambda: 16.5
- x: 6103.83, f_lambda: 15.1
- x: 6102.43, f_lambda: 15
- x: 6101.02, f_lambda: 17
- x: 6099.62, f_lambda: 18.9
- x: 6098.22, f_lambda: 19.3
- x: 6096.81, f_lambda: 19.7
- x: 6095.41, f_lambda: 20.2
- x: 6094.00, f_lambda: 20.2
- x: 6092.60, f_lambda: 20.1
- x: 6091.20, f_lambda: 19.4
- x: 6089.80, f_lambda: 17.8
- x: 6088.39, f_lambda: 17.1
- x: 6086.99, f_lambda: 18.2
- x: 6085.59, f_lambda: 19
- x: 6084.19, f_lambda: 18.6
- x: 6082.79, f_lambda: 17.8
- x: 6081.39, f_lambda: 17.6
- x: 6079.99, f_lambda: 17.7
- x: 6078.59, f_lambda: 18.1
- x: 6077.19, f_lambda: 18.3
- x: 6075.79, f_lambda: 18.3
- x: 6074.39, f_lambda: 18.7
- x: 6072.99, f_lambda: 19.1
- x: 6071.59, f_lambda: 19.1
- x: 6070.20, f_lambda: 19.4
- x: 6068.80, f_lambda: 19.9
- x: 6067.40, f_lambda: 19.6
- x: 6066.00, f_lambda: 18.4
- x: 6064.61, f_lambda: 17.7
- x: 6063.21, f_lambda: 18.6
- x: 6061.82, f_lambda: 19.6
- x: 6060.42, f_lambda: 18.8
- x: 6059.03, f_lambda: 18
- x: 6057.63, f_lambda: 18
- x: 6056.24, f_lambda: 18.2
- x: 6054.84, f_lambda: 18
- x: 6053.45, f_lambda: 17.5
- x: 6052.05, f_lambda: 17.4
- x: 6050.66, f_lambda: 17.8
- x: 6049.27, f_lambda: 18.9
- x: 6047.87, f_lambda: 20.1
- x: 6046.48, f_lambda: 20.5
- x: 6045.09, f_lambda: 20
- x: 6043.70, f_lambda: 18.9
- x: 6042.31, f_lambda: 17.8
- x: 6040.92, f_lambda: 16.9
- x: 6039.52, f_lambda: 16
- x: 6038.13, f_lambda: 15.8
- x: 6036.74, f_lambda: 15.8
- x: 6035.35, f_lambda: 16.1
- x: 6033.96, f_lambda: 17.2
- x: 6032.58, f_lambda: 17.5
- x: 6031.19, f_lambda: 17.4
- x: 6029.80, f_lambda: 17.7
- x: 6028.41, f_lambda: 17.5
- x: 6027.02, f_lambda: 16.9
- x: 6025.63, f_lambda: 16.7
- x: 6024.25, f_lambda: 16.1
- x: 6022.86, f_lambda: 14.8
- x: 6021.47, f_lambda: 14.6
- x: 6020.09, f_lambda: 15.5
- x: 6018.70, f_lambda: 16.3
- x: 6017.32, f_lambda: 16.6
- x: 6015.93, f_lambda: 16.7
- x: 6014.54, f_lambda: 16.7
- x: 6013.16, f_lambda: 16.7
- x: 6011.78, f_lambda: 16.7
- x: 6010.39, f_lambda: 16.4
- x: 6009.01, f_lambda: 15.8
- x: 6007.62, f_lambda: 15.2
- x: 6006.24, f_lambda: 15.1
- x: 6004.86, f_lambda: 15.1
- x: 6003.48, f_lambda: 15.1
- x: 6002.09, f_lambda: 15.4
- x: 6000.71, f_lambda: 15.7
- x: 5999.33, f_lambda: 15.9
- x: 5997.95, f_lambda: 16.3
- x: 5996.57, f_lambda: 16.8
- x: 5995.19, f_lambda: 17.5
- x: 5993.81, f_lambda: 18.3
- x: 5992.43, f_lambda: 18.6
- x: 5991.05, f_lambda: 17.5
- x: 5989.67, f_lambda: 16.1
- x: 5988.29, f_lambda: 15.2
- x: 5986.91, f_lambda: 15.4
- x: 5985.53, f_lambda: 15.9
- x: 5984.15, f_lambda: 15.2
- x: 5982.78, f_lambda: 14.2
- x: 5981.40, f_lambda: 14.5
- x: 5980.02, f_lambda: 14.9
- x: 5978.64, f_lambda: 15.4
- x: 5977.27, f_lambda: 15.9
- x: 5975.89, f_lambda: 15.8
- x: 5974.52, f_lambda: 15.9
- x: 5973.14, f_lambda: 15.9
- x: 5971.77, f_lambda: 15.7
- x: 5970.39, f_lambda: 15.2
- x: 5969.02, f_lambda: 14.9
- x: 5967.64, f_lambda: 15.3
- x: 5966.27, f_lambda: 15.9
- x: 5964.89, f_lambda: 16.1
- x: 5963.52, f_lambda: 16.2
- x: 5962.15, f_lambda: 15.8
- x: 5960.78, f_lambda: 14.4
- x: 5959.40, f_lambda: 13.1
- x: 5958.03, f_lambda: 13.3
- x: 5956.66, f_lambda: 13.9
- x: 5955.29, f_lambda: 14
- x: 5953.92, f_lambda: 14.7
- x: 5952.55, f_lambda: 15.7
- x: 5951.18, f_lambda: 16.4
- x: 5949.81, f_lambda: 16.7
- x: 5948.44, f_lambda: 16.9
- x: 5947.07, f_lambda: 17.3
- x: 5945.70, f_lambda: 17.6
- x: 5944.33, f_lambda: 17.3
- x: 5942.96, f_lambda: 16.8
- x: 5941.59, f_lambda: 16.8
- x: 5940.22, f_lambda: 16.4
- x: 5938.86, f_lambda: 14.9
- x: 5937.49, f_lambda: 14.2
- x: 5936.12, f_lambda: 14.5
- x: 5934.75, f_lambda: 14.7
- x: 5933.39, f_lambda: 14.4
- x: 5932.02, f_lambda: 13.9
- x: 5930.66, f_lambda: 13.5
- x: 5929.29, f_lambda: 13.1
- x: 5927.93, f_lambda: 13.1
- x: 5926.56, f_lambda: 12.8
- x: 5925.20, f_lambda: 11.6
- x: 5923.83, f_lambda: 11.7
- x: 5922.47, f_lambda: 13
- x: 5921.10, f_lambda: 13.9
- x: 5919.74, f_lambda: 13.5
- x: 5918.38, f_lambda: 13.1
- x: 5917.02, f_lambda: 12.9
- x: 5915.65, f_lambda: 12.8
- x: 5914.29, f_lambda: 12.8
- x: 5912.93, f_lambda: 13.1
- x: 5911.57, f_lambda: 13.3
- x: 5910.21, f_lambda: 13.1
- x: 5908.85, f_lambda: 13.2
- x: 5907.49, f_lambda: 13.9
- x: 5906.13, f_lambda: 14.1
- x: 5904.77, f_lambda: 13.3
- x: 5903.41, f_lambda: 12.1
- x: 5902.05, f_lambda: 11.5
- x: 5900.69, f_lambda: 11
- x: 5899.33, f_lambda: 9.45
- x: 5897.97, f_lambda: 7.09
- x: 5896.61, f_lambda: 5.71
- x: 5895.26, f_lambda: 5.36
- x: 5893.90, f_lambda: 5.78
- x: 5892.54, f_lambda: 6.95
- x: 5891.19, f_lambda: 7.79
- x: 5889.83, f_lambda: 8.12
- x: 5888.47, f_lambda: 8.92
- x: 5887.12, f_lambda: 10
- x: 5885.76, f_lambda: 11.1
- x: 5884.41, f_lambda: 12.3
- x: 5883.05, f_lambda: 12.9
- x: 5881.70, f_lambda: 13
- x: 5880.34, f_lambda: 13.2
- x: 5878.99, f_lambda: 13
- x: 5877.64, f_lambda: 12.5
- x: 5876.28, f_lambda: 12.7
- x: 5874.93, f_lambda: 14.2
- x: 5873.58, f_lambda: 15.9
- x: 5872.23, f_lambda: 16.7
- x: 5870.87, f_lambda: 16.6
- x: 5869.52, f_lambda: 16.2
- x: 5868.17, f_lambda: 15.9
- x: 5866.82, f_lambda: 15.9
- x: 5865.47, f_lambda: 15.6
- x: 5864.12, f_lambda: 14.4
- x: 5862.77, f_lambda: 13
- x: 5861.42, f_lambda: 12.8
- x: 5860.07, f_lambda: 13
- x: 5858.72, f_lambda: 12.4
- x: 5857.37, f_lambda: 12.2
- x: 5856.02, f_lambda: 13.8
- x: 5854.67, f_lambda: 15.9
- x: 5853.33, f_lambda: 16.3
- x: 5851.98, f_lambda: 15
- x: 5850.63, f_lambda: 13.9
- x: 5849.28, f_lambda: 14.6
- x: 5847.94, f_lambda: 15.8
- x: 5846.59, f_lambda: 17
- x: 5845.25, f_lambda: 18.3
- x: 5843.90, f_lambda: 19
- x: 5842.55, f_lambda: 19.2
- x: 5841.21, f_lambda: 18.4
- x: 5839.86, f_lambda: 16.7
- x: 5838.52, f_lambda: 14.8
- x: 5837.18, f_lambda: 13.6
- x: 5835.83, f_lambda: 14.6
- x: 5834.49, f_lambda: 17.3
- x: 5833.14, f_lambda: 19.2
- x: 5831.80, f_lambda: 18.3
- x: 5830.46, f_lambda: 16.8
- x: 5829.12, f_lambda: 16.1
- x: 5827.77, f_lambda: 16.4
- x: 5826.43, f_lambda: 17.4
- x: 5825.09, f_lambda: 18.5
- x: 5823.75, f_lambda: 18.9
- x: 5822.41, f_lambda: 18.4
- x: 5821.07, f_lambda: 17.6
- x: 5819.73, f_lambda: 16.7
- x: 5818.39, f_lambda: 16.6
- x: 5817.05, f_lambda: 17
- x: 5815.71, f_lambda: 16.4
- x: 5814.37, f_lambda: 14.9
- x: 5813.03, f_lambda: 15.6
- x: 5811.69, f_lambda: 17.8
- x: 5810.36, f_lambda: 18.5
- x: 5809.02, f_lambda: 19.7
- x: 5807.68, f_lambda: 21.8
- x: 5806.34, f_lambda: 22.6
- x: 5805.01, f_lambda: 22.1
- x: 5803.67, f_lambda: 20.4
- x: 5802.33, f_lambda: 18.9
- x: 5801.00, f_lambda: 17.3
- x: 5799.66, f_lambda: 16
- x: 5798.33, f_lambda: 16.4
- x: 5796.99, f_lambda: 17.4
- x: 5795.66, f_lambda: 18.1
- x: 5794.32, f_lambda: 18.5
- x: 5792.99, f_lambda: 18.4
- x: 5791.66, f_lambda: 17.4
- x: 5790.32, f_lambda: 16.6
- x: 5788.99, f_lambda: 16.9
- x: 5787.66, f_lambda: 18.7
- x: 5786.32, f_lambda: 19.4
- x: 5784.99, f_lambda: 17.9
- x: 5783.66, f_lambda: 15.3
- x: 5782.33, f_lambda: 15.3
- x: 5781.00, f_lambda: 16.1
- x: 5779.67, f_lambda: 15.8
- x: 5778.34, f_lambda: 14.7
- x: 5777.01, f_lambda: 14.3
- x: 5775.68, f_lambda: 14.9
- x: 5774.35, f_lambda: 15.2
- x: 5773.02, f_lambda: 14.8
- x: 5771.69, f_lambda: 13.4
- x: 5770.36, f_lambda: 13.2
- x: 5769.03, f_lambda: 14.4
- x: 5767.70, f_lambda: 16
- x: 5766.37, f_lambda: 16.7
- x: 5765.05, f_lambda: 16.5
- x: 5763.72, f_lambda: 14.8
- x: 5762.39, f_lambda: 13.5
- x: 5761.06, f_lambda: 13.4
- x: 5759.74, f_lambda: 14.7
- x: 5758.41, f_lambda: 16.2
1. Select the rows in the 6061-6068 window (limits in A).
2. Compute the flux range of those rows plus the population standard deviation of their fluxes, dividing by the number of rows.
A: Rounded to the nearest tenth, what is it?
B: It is 2.6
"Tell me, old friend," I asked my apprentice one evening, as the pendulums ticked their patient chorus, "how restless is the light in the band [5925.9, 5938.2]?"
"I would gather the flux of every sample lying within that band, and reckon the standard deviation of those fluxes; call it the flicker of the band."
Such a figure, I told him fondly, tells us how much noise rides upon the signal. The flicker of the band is 0.7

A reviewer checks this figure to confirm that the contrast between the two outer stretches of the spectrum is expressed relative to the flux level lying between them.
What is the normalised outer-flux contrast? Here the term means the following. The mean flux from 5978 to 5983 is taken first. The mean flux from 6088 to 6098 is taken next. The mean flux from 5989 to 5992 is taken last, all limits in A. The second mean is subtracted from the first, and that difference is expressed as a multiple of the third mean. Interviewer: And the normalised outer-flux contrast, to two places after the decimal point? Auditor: -0.27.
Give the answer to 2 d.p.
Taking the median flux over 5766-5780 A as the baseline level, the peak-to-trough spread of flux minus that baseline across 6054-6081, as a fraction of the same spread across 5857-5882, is 0.49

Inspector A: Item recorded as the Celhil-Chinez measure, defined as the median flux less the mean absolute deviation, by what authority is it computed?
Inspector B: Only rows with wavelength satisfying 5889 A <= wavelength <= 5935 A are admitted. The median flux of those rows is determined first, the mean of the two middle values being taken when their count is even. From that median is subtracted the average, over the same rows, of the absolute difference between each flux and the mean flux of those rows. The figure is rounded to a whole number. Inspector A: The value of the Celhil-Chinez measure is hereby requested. 11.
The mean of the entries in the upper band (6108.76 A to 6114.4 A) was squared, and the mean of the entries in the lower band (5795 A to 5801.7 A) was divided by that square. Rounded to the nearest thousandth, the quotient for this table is 0.048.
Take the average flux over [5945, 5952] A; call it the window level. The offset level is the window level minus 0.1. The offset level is 16.9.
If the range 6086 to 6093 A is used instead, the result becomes 18.4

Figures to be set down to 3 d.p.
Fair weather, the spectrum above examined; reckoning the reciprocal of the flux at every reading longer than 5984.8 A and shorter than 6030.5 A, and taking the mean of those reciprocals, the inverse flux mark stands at 0.062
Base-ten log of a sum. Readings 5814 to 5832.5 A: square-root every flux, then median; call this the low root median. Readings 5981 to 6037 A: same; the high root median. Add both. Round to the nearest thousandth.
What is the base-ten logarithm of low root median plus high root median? 0.910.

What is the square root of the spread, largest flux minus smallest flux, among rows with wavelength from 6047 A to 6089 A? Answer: 1.7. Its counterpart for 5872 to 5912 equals 3.4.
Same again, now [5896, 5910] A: 2.9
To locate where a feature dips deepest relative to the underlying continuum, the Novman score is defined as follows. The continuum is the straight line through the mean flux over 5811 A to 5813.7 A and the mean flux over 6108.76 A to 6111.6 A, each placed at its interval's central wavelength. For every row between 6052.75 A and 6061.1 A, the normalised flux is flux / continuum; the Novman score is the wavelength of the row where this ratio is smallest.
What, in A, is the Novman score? 6053.45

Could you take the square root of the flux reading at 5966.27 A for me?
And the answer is 3.99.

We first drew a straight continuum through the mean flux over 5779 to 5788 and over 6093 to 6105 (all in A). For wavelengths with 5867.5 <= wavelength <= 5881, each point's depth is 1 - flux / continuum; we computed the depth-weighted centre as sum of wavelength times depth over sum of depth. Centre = 5876.4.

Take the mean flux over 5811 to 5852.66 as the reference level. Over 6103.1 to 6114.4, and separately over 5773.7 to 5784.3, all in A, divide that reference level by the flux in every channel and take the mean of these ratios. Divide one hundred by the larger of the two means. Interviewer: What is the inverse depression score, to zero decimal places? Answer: 90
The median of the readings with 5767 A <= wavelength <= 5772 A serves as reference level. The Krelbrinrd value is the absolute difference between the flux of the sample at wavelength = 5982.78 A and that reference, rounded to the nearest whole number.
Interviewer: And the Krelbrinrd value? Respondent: 0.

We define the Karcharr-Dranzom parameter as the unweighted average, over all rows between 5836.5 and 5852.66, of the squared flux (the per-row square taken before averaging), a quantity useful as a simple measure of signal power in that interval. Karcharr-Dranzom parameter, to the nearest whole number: 271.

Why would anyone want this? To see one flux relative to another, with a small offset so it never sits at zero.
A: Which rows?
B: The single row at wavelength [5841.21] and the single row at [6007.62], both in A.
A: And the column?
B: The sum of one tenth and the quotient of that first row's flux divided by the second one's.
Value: 1.31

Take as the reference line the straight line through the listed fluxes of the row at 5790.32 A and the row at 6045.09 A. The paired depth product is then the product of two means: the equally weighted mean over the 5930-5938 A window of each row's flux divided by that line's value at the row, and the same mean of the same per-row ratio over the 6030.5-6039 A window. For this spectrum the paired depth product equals 0.64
